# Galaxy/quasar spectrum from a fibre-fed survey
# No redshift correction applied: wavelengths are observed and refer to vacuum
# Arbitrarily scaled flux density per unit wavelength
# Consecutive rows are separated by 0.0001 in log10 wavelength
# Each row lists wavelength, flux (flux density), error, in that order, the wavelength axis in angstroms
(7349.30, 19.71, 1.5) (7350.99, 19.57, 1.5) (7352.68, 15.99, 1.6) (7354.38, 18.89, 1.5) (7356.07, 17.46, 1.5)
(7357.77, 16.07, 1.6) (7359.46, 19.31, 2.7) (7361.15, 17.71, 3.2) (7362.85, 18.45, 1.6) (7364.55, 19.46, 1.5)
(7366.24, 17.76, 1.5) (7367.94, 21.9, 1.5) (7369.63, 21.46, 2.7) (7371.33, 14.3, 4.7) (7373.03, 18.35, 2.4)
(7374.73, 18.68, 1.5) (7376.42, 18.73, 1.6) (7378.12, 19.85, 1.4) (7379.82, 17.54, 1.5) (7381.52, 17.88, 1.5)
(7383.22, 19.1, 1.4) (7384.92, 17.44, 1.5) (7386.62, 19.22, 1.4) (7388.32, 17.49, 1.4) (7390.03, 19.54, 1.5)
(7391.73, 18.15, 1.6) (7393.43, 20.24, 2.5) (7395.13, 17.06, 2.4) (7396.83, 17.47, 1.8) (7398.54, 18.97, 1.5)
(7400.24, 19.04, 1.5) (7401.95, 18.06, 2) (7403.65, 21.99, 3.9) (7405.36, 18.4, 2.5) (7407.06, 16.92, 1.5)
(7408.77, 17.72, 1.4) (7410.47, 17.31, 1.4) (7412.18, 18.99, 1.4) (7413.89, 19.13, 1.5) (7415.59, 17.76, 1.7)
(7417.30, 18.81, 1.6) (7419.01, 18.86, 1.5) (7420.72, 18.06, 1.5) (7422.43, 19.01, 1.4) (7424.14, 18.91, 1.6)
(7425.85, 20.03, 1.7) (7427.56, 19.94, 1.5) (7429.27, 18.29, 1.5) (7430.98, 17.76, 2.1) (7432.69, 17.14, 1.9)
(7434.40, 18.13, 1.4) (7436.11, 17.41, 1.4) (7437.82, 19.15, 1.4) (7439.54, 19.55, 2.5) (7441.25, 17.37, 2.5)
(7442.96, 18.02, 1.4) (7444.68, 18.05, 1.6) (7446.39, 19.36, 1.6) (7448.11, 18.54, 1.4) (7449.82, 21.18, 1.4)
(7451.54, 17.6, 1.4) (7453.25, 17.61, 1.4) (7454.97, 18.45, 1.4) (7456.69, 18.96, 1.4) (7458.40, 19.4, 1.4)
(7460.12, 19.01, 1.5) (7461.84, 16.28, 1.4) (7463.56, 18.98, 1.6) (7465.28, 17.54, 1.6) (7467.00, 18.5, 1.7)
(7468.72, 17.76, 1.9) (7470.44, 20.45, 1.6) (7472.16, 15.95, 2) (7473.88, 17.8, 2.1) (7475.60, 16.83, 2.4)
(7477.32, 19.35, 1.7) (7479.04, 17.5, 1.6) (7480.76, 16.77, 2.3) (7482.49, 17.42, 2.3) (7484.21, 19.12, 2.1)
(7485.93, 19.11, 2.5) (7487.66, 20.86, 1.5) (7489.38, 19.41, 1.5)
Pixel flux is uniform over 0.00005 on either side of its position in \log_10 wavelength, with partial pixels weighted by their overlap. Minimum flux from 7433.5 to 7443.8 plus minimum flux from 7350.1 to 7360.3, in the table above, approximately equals 33.4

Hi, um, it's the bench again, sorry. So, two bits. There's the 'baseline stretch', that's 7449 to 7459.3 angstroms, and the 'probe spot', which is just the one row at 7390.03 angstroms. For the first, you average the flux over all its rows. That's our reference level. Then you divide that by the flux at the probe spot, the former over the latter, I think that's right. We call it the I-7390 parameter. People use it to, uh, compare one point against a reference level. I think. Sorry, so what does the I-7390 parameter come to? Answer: 0.97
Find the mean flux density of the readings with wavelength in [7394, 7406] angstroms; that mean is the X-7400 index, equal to 18.7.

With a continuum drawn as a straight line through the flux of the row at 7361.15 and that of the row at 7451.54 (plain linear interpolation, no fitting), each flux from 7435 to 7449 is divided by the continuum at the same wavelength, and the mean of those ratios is 1.05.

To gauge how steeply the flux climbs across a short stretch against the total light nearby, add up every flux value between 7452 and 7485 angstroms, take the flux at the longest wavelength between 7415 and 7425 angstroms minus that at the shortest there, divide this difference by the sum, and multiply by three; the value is 0.010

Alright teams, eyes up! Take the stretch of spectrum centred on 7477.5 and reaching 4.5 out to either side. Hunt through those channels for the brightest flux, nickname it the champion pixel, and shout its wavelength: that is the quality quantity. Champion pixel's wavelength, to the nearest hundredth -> 7477.32 angstroms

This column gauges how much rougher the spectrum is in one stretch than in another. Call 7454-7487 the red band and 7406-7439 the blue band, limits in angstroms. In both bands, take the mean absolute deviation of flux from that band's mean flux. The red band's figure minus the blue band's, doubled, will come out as 0.5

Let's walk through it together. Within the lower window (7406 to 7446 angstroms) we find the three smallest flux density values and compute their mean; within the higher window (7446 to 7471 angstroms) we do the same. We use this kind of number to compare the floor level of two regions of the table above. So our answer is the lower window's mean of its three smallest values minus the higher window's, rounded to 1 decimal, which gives 0.0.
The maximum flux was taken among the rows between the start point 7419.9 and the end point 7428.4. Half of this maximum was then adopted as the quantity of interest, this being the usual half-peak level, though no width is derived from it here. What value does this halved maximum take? 10.0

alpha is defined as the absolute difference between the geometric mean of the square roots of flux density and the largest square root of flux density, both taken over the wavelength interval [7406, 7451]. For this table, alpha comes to 0.30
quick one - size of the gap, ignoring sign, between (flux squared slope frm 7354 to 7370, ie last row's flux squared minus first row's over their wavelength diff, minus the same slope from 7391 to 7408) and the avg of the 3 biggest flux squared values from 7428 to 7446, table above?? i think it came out 352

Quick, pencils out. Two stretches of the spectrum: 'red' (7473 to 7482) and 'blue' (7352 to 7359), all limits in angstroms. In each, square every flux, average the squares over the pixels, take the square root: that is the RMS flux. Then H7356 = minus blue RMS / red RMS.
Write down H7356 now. -0.97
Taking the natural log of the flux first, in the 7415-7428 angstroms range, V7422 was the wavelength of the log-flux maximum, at 7425.85 angstroms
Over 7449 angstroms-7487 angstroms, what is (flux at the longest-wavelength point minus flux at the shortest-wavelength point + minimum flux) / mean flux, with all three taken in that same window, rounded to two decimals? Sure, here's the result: 0.76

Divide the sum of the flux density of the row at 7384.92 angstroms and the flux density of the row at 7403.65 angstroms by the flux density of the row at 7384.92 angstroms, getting 2.26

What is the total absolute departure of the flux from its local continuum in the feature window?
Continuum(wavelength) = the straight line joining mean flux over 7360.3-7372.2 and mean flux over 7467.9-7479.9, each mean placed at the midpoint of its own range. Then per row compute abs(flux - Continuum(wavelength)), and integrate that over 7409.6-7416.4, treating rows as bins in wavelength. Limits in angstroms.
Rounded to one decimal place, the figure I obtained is 5.2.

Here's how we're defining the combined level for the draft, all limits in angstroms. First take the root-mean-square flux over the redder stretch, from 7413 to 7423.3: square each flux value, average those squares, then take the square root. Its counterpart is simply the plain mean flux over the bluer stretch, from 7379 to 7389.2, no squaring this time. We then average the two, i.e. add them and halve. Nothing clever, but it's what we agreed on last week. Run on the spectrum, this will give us 18.4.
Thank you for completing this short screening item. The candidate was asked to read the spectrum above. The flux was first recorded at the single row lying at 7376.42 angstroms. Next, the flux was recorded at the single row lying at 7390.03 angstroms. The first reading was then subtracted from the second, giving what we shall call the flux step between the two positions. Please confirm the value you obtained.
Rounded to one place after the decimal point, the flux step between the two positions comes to 0.8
